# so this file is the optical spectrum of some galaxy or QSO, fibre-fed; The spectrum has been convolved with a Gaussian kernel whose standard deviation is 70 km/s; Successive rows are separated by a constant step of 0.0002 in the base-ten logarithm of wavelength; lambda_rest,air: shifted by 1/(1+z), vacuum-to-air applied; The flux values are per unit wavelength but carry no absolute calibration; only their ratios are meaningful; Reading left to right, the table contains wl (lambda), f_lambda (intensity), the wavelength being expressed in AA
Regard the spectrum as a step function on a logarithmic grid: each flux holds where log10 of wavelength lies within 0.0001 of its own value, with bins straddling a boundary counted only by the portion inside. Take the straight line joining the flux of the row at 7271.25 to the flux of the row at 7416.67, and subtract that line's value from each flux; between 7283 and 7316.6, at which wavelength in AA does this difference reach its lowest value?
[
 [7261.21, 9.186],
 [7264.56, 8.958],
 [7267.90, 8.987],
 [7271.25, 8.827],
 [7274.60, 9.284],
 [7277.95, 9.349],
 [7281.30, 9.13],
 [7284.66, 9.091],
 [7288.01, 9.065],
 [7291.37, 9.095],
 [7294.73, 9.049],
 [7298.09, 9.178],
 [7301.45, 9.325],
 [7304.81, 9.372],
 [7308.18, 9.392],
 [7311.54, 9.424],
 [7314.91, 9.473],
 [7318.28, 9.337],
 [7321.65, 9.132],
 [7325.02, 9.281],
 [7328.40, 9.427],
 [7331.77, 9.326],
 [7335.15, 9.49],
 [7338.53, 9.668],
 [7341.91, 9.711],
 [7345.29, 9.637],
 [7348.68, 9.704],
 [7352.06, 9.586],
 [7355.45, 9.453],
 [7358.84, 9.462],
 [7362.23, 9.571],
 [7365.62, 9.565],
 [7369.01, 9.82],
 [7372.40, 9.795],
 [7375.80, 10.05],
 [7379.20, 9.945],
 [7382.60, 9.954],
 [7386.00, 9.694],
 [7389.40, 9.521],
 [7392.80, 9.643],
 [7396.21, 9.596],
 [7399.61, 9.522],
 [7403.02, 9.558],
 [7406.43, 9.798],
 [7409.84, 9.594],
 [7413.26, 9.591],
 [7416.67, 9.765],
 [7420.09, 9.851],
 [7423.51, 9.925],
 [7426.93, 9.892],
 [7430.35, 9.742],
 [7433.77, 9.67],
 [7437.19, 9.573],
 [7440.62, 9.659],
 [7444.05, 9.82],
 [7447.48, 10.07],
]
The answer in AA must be 7294.73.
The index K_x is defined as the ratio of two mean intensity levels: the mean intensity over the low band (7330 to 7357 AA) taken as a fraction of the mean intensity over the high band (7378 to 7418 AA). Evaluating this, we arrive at 0.989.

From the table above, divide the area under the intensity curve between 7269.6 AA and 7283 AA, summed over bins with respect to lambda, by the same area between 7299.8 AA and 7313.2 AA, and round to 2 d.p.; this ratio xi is 0.97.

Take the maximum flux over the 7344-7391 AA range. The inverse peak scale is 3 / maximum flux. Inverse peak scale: 0.299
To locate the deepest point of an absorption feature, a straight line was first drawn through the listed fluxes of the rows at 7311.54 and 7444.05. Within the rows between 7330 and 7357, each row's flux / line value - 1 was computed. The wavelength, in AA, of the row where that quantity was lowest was 7331.77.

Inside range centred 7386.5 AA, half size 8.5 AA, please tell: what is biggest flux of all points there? 9.954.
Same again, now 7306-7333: 9.473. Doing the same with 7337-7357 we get 9.711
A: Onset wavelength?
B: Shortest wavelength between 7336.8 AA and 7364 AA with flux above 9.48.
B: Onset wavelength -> 7338.53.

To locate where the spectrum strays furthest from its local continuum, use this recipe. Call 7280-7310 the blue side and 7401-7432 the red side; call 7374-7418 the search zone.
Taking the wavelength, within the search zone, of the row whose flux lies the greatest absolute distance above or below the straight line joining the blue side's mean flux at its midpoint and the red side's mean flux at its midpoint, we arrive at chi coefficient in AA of 7375.80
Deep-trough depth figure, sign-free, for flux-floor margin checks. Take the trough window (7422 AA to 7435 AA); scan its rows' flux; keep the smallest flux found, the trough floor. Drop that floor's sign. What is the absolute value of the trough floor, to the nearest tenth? 9.7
